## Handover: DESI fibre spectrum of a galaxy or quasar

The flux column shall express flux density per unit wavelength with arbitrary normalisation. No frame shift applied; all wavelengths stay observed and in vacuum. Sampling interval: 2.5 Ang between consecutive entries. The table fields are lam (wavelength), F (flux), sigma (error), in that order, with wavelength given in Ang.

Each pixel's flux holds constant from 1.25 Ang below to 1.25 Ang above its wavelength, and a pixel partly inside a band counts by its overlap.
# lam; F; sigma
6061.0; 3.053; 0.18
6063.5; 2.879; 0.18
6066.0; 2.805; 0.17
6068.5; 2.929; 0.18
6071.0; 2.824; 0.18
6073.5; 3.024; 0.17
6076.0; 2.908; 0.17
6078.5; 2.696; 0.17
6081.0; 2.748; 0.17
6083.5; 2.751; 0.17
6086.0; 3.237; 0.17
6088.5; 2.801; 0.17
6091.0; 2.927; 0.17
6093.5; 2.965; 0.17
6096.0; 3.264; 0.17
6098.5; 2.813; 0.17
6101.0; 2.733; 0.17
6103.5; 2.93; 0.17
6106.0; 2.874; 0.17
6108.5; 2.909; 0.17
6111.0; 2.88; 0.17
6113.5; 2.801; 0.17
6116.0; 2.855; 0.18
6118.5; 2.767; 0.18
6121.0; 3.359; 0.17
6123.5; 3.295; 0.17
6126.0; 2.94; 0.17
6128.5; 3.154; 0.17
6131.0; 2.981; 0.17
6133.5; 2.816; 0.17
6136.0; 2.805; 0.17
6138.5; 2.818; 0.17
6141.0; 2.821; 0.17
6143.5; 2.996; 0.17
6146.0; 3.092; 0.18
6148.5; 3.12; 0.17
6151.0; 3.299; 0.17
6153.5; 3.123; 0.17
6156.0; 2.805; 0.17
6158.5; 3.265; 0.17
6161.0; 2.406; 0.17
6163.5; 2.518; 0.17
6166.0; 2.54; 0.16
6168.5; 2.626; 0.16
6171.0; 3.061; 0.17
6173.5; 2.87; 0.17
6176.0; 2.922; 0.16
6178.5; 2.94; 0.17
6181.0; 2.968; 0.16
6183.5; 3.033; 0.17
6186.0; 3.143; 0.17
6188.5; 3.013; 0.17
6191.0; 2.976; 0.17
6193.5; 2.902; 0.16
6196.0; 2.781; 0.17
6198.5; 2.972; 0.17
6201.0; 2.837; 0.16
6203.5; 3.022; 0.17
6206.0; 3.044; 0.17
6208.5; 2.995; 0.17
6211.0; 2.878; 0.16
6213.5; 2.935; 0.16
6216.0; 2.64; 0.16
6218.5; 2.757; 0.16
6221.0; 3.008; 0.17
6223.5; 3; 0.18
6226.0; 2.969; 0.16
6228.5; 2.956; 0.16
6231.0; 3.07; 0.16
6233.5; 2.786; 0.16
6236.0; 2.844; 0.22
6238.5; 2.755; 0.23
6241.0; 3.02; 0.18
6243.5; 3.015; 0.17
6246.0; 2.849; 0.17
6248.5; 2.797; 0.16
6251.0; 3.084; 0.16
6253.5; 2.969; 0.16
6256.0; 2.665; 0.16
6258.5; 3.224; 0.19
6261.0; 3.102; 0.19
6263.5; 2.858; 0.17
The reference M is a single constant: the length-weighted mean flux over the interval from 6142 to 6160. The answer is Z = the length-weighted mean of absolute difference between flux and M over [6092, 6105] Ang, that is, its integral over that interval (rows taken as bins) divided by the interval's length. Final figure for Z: 0.22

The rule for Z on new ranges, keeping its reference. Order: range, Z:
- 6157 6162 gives 0.41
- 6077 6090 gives 0.30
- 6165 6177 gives 0.28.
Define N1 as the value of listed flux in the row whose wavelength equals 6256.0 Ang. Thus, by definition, 2.665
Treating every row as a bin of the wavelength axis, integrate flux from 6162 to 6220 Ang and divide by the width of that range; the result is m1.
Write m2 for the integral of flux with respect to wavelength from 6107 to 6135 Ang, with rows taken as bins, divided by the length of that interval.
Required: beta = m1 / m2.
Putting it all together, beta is 0.97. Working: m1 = 2.88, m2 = 2.98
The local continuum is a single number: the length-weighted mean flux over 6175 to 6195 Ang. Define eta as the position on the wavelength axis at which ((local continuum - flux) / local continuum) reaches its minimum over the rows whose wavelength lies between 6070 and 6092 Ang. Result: 6086.0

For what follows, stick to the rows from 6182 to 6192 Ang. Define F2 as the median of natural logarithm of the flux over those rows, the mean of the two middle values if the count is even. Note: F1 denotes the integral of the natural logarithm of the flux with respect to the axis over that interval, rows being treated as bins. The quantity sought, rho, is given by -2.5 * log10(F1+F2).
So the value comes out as -2.72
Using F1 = 11.1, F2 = 1.11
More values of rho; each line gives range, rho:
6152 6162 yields -2.67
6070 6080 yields -2.66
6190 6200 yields -2.67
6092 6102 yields -2.68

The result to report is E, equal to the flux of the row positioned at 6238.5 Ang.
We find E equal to 2.755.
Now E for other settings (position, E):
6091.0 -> 2.927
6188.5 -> 3.013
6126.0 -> 2.94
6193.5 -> 2.902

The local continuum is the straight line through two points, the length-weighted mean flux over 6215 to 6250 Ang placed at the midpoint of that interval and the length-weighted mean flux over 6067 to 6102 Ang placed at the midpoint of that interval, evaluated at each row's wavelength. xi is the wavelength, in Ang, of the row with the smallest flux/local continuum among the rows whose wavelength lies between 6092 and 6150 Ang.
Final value 6101.0 Ang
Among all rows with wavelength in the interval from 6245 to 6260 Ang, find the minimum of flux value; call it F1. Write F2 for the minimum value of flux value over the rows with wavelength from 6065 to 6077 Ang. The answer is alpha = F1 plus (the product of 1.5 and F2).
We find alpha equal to 6.87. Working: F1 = 2.665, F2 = 2.805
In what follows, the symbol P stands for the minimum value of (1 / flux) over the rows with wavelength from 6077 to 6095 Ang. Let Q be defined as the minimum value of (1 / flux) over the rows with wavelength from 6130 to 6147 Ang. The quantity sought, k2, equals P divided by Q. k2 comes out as 0.96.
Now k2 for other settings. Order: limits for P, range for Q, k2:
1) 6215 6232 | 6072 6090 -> 1.05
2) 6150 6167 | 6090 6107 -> 0.99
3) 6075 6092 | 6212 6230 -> 0.93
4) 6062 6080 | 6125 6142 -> 1.04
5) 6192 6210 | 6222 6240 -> 1.01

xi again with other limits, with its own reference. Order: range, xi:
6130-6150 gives 6136.0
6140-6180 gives 6161.0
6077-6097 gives 6078.5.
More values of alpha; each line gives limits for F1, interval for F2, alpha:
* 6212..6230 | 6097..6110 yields 6.74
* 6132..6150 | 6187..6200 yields 6.98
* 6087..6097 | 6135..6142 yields 7.01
